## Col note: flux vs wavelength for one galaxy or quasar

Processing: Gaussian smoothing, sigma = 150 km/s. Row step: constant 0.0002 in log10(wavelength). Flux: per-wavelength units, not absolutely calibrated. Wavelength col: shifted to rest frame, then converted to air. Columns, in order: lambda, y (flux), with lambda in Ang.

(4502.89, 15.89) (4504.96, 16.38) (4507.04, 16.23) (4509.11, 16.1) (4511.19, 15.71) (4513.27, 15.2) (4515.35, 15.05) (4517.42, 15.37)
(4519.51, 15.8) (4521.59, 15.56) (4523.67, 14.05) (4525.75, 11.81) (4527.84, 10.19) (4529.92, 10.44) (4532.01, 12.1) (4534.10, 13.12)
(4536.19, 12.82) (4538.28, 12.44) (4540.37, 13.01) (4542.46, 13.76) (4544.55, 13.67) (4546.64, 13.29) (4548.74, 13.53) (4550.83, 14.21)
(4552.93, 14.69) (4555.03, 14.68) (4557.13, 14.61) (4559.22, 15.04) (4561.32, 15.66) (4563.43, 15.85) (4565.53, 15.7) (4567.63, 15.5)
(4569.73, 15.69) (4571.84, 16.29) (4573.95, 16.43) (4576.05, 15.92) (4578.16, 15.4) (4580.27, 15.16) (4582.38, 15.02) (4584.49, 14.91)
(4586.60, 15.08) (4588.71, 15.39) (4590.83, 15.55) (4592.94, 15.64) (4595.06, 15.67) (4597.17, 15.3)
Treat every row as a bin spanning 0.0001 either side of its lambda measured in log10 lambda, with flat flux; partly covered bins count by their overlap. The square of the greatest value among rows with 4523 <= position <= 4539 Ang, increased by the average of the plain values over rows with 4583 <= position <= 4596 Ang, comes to 213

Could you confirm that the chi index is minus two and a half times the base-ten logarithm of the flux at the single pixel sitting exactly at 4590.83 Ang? -2.979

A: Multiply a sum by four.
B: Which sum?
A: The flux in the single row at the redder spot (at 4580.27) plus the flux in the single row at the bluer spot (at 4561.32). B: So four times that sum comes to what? 123.3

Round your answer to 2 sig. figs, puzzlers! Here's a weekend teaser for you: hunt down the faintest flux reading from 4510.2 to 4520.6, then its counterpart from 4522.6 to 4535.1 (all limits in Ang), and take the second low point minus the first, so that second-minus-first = -4.9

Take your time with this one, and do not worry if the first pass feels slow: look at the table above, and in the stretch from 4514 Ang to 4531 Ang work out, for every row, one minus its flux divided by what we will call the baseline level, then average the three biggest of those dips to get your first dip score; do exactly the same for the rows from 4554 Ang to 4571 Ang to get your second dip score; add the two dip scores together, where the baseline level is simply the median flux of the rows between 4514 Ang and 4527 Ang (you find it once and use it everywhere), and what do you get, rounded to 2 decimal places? 0.32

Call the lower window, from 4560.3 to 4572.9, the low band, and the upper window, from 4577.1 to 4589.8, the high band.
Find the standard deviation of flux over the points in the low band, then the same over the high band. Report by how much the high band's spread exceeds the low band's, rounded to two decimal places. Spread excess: -0.07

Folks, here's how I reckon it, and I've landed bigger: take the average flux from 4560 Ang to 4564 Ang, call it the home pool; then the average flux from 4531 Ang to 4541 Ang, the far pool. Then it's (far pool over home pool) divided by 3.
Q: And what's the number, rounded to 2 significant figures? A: 0.27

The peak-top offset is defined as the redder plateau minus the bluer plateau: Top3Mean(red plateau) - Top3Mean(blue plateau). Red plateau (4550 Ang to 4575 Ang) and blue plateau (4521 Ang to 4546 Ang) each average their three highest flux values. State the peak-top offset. 1.7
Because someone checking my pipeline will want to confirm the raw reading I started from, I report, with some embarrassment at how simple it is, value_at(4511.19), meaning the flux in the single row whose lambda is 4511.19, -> 15.71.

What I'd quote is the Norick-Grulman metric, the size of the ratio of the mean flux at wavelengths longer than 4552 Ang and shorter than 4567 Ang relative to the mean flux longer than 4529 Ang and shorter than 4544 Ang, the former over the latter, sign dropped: 1.21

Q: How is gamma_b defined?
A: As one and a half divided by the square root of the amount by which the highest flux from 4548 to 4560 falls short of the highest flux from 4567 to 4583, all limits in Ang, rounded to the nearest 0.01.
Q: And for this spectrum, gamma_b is 1.27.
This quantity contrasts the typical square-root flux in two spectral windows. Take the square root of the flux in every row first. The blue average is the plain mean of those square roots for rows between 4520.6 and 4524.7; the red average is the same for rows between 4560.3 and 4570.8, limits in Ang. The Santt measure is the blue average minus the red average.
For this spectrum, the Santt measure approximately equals -0.11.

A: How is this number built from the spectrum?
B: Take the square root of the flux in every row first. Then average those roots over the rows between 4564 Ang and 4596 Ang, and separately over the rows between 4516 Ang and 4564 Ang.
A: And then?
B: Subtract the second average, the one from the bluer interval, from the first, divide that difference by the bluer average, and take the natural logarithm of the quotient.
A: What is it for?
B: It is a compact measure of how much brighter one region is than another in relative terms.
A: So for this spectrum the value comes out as -2.7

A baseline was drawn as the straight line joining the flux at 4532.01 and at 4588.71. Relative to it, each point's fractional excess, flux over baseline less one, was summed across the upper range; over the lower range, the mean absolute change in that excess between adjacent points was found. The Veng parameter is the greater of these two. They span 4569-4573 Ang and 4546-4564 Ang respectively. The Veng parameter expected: 0.23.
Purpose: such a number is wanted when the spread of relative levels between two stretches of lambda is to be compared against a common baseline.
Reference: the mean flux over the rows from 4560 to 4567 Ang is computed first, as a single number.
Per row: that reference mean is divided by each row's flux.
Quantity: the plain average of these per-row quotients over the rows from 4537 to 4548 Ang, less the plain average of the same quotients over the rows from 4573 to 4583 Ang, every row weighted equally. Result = 0.18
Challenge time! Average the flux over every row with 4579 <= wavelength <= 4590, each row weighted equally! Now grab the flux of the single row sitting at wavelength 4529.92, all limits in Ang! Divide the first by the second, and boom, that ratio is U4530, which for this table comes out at 1.45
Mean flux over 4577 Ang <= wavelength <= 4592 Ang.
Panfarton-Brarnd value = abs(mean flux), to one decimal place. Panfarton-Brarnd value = 15.2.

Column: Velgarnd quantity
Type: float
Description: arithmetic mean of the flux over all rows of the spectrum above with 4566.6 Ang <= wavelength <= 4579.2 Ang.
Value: 15.9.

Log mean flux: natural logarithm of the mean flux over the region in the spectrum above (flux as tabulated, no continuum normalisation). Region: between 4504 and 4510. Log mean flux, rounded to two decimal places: 2.79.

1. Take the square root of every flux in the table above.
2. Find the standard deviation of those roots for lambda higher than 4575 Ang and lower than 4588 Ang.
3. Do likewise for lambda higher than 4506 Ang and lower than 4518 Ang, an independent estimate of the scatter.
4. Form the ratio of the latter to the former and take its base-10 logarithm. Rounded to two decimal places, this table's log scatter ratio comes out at 0.12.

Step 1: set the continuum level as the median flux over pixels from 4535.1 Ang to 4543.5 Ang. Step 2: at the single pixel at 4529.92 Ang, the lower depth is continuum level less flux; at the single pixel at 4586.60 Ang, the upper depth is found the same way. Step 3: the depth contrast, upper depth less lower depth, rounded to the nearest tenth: -4.6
